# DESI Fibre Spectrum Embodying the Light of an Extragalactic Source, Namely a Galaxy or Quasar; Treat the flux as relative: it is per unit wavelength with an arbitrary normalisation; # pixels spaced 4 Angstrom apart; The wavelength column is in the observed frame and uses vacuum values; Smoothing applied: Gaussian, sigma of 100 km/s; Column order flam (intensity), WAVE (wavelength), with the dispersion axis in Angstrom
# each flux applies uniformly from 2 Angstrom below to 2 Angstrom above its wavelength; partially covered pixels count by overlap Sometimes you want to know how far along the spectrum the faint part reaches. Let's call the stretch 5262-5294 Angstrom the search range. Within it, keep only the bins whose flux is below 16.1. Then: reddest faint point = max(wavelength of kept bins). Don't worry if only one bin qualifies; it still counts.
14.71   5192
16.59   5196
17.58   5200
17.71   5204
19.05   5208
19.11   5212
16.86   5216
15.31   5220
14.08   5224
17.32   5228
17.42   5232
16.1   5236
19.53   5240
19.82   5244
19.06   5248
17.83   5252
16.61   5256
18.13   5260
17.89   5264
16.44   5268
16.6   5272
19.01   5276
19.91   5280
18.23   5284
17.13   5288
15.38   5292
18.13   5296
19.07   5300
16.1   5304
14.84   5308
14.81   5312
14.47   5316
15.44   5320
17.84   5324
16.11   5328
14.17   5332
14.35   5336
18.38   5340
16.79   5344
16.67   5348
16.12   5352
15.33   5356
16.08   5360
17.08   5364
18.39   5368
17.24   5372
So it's 5292 Angstrom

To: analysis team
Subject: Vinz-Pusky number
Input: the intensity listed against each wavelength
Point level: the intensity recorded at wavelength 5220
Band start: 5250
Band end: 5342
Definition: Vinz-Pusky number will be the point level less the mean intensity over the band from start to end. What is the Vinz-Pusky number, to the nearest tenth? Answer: -1.5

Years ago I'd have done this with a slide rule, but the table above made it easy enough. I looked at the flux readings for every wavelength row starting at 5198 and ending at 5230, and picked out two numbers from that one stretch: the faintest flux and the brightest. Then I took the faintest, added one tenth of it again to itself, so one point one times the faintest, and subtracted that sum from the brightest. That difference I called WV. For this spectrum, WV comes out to 3.6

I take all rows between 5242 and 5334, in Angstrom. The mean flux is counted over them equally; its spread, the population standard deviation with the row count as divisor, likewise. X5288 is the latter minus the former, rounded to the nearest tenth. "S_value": -15.4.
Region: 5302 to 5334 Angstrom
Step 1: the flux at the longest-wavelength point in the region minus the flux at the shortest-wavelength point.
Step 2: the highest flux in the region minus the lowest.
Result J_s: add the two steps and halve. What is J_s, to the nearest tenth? 0.9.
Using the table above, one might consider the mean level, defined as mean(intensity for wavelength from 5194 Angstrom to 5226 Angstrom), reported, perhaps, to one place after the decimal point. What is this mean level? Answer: 17.0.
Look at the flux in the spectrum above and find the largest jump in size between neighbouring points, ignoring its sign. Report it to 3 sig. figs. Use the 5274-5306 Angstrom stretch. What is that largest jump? 2.97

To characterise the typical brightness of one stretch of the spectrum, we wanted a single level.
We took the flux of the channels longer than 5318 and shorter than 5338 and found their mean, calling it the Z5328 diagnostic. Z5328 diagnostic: 15.6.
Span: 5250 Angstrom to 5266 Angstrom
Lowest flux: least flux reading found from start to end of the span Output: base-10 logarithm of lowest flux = 1.22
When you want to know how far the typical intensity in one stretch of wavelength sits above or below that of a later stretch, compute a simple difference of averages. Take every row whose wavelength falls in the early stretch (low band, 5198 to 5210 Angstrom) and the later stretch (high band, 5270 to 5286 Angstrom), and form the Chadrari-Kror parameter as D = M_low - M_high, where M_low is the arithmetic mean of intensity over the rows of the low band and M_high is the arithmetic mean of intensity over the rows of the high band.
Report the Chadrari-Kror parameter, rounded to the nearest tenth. -0.3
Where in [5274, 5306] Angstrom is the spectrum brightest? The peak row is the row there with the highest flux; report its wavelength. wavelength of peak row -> 5280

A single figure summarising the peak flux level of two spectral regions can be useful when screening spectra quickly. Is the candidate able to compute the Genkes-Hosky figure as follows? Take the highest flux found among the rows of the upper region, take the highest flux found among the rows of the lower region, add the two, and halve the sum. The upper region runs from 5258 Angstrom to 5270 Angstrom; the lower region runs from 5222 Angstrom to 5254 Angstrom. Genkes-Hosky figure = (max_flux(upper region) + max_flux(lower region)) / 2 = 19.0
